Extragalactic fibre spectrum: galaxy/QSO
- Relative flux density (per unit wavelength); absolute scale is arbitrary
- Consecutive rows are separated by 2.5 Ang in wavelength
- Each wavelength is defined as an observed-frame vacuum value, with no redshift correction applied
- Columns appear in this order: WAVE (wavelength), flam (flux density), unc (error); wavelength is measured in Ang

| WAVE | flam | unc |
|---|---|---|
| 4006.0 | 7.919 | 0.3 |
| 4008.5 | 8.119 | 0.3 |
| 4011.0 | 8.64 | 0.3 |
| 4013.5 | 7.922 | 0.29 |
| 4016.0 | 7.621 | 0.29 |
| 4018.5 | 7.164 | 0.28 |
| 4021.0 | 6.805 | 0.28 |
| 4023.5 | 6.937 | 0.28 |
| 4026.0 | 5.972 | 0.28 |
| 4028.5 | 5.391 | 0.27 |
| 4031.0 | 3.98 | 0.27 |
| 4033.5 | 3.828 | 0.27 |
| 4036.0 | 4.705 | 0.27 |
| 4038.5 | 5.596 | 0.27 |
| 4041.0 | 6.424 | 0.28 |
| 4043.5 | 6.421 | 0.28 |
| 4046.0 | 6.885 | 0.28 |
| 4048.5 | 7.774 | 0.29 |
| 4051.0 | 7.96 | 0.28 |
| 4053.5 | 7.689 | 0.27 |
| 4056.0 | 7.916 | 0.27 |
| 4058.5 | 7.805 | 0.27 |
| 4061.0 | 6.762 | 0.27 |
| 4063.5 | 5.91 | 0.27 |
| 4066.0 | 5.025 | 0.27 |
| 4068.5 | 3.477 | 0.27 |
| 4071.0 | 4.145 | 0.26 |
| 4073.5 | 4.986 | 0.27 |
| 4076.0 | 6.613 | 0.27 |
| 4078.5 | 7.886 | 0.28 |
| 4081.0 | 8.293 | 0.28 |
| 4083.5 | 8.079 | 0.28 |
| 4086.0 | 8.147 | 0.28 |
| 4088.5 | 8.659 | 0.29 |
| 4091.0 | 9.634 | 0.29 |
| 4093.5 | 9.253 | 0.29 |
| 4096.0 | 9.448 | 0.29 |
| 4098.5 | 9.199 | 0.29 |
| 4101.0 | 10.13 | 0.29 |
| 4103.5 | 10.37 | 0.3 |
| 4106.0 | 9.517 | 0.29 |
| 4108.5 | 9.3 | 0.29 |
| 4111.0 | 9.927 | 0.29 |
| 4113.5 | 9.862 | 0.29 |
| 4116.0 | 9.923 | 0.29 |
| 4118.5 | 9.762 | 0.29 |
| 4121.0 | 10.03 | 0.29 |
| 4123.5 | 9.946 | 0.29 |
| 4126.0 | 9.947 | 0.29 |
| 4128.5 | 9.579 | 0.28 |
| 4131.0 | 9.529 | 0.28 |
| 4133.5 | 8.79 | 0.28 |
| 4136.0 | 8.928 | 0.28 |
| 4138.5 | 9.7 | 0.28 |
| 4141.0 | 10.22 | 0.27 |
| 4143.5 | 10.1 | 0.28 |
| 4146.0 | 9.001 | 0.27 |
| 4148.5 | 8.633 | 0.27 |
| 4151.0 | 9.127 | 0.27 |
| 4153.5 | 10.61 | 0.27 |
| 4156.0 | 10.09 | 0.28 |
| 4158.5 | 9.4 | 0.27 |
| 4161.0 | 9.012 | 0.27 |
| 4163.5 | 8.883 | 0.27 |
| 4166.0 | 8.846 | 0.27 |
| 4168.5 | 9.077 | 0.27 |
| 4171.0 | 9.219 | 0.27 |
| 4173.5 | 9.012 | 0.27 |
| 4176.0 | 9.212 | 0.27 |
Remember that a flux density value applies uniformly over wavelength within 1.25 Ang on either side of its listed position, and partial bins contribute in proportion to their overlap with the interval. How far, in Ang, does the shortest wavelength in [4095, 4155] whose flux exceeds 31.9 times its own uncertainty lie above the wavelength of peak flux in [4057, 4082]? 15.0 Ang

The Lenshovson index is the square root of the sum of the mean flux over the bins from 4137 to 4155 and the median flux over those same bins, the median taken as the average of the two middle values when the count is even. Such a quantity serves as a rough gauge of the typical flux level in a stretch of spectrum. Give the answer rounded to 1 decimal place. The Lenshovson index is 4.4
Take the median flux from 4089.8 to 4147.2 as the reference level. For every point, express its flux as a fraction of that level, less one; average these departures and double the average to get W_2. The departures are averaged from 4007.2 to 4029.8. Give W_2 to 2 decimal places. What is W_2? -0.52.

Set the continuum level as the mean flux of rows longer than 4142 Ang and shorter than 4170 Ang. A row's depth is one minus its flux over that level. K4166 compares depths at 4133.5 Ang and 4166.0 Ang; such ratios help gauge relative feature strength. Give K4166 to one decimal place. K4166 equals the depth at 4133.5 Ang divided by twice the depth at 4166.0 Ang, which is 0.6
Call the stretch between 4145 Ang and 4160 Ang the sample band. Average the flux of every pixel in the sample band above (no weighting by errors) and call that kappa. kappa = 9.5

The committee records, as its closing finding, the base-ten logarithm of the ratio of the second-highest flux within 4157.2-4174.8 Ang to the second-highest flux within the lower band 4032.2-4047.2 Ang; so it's 0.157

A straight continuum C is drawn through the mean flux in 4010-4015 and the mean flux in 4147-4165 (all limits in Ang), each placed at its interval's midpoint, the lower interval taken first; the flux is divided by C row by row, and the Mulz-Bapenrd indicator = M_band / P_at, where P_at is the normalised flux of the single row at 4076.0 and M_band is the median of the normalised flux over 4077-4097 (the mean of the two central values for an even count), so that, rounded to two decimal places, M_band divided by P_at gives 1.27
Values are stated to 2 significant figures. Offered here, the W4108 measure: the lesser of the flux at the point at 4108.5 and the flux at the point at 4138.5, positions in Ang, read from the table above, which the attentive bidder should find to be 9.3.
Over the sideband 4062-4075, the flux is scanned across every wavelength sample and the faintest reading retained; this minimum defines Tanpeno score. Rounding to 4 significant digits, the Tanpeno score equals 3.477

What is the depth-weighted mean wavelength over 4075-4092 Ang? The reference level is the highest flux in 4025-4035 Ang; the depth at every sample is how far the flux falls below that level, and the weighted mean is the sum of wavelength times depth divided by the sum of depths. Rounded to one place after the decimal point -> 4085.2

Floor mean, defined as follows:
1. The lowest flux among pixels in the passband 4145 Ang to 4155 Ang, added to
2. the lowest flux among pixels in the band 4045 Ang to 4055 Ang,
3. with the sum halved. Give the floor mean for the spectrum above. 7.8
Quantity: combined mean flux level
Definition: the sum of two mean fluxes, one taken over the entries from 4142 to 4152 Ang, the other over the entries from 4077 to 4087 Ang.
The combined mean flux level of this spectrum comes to 17.3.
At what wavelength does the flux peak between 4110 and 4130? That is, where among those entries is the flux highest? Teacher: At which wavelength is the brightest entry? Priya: 4121.0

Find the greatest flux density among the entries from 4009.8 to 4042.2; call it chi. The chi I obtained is 8.64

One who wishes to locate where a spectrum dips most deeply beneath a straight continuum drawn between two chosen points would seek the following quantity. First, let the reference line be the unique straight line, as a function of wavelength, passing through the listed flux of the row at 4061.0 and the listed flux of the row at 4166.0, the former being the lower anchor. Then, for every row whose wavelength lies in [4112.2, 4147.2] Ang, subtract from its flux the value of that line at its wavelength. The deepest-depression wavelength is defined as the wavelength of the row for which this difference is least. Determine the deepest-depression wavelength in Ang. 4146.0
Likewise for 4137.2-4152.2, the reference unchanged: 4148.5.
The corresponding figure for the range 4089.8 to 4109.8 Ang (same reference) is 4108.5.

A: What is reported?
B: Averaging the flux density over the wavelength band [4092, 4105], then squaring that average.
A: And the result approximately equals 94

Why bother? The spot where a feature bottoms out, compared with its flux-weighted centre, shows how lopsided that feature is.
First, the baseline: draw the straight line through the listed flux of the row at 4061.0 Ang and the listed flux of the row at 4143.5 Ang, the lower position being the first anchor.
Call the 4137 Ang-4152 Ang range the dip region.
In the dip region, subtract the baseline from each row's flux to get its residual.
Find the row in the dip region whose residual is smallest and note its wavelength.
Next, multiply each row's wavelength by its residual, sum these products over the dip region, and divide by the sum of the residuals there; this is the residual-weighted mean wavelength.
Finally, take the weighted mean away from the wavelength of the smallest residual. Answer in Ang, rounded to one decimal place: 0.0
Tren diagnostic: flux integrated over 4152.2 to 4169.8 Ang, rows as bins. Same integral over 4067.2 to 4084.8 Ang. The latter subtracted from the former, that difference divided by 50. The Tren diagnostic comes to 1.1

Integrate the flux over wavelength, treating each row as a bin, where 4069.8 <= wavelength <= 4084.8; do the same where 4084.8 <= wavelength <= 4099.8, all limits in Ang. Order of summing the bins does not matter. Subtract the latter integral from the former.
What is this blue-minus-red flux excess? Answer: -36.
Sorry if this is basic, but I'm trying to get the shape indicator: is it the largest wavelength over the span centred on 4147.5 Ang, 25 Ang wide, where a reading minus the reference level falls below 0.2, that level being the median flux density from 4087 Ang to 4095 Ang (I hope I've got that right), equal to 4158.5 Ang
